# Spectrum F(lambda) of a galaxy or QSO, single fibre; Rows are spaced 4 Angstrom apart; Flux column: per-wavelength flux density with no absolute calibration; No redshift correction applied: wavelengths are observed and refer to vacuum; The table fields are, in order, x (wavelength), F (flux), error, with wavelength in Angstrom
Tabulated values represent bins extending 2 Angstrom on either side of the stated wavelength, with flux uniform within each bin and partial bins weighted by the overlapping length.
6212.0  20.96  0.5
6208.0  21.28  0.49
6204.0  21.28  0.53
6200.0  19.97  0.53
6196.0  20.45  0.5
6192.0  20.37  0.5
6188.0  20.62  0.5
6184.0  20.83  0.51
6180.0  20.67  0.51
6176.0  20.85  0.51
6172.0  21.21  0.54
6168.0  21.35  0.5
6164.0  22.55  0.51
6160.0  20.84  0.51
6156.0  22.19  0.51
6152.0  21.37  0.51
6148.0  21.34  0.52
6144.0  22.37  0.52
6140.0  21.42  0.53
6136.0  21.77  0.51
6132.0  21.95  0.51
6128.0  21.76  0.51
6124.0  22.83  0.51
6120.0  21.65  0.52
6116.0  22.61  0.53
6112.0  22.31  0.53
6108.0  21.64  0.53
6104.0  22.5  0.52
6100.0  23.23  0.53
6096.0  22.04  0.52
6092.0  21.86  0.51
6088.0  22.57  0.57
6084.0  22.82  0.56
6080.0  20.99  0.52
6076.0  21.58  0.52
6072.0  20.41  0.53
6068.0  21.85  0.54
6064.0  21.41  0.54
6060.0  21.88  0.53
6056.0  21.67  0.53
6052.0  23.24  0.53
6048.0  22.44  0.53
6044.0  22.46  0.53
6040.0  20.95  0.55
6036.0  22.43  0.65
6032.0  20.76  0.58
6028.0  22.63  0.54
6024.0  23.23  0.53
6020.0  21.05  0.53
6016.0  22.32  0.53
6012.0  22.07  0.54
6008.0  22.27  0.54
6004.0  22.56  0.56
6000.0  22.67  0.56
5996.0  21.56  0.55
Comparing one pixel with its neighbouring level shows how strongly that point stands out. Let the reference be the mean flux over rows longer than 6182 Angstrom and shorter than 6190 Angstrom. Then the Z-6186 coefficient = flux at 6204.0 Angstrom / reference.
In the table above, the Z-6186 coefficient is 1.027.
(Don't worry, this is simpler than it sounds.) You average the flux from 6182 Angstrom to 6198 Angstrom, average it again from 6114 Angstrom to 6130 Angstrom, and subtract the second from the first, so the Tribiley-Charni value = -1.6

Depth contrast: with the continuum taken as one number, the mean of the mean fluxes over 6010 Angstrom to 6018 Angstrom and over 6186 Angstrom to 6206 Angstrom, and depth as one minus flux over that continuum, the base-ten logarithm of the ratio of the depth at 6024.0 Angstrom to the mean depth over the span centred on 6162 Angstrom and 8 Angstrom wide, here 0.75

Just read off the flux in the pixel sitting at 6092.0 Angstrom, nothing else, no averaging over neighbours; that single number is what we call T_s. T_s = 21.86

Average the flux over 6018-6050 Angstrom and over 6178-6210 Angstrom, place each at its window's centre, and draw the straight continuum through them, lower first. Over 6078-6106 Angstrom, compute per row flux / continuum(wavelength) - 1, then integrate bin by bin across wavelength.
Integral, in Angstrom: 1.00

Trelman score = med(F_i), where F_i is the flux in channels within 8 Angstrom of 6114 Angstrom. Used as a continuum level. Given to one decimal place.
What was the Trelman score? 22.0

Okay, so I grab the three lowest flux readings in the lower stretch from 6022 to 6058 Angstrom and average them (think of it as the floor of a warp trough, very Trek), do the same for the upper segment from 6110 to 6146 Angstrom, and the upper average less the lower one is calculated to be 0.5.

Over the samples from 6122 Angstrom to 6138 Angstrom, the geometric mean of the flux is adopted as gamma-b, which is 22.1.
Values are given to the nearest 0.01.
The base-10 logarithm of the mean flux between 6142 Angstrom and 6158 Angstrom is 1.34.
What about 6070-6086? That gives 1.33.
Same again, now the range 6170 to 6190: 1.32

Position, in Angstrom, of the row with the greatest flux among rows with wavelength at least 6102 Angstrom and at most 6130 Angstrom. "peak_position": 6124.0 Angstrom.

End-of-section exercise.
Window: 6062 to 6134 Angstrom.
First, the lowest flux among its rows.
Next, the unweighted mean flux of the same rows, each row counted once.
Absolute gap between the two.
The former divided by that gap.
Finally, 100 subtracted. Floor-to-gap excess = -87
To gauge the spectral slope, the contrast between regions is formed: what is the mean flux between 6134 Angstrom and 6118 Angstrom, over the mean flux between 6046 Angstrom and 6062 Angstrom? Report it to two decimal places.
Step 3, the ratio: 0.99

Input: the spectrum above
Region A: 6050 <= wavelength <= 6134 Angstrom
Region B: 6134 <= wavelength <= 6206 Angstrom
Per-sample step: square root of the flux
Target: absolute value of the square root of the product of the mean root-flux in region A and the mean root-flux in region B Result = 4.65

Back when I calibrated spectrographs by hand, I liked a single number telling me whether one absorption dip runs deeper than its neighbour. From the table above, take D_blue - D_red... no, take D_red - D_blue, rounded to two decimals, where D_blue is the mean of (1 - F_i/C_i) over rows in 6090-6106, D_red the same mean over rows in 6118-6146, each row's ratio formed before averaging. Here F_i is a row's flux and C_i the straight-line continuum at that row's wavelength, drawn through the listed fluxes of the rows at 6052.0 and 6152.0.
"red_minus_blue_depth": -0.01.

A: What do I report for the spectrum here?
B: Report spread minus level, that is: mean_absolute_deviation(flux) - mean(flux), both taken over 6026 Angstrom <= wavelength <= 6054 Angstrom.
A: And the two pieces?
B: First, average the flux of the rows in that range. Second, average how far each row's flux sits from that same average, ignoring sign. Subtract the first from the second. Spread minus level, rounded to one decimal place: -21.4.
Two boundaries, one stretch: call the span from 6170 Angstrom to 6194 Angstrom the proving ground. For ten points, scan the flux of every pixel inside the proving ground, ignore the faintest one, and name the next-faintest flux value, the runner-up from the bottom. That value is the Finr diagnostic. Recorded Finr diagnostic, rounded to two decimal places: 20.62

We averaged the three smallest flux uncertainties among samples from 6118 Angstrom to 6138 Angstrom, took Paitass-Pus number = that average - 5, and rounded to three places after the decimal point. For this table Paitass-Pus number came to -4.490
